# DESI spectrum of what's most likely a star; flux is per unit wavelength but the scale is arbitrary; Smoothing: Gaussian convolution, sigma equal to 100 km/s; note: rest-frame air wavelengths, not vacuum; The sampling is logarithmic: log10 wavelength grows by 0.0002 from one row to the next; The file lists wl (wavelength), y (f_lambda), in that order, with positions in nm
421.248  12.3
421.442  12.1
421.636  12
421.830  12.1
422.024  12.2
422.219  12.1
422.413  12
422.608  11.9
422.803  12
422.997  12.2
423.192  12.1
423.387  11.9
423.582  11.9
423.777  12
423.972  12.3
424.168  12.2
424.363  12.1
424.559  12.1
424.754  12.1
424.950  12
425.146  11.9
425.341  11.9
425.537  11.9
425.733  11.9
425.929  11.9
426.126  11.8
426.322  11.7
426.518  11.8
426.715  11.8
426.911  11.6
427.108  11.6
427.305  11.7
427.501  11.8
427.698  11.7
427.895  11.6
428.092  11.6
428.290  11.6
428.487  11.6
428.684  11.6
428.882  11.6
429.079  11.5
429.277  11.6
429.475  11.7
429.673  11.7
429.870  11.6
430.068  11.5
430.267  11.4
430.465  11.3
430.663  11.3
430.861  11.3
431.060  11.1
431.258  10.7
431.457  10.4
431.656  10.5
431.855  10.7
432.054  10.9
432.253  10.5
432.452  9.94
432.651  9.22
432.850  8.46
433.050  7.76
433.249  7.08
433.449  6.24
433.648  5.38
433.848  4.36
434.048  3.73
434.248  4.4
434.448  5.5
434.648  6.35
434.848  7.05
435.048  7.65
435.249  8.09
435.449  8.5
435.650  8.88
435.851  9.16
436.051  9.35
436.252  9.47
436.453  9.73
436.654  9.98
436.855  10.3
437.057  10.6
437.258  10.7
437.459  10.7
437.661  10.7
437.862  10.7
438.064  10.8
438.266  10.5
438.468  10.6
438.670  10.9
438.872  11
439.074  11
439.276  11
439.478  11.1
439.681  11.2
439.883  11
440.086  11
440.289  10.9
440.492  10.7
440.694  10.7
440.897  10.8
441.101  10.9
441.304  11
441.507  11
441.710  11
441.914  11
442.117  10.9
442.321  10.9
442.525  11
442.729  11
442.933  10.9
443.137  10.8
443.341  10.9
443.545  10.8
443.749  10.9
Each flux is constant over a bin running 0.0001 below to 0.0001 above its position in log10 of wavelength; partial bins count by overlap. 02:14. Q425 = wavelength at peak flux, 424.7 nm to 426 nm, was 424.754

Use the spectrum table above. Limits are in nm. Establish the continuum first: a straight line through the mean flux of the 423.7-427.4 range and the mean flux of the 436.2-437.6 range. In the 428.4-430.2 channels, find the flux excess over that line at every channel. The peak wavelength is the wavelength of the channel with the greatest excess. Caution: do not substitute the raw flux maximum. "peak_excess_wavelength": 429.673 nm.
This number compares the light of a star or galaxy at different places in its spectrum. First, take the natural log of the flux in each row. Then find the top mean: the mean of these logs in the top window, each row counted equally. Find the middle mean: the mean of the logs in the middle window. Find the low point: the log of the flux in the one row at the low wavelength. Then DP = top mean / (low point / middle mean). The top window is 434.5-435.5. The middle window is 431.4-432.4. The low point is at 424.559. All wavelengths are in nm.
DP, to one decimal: 1.9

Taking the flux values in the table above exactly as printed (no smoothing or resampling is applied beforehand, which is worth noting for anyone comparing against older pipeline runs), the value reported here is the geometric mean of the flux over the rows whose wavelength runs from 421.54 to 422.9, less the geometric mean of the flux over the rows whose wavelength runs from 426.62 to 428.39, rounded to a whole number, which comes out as 0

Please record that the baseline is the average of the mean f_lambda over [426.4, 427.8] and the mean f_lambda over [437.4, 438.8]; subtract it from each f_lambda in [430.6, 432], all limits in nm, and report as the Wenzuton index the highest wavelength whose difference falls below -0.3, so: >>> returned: 431.855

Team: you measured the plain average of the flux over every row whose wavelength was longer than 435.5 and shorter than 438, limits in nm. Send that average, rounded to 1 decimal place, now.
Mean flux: 10.0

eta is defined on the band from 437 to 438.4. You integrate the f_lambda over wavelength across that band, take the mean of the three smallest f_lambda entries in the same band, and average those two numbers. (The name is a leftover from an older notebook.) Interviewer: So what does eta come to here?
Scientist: 12.8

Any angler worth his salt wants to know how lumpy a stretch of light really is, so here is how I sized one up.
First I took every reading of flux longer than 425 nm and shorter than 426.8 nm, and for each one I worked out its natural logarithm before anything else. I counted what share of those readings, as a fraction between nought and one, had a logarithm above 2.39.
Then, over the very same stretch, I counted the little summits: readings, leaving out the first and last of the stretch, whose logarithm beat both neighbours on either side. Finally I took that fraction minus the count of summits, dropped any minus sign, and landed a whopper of 1.0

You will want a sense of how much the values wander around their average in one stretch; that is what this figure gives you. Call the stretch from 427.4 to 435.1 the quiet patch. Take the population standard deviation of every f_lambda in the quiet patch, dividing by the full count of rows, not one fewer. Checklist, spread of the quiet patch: 2.51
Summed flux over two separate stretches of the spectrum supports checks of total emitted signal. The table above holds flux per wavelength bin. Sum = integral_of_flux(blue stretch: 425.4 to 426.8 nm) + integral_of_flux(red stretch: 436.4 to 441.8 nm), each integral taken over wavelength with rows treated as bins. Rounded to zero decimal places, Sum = 75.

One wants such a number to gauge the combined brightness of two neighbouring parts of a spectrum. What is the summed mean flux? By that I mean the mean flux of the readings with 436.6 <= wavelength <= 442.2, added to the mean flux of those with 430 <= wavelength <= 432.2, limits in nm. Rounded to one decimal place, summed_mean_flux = 21.8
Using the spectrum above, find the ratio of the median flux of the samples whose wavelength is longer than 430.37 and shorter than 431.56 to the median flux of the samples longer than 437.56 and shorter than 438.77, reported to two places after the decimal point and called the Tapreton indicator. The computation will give 1.05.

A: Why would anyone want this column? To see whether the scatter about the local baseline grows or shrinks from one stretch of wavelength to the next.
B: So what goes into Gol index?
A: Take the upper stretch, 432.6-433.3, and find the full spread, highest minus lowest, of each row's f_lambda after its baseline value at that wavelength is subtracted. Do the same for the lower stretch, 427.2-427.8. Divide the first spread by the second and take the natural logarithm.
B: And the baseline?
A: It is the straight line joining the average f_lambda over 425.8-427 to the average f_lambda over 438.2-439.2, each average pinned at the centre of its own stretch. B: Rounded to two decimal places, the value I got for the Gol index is 2.90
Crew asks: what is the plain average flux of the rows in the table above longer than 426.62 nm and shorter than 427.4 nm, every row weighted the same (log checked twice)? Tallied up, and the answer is 11.7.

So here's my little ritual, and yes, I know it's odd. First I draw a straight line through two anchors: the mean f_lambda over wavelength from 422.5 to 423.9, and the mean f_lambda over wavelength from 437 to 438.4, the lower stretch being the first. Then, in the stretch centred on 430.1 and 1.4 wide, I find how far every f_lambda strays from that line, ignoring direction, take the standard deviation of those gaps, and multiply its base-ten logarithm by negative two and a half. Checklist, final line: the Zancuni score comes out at 2.4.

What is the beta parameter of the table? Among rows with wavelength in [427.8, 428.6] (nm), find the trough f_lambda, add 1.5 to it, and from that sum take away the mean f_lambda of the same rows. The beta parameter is 1.50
